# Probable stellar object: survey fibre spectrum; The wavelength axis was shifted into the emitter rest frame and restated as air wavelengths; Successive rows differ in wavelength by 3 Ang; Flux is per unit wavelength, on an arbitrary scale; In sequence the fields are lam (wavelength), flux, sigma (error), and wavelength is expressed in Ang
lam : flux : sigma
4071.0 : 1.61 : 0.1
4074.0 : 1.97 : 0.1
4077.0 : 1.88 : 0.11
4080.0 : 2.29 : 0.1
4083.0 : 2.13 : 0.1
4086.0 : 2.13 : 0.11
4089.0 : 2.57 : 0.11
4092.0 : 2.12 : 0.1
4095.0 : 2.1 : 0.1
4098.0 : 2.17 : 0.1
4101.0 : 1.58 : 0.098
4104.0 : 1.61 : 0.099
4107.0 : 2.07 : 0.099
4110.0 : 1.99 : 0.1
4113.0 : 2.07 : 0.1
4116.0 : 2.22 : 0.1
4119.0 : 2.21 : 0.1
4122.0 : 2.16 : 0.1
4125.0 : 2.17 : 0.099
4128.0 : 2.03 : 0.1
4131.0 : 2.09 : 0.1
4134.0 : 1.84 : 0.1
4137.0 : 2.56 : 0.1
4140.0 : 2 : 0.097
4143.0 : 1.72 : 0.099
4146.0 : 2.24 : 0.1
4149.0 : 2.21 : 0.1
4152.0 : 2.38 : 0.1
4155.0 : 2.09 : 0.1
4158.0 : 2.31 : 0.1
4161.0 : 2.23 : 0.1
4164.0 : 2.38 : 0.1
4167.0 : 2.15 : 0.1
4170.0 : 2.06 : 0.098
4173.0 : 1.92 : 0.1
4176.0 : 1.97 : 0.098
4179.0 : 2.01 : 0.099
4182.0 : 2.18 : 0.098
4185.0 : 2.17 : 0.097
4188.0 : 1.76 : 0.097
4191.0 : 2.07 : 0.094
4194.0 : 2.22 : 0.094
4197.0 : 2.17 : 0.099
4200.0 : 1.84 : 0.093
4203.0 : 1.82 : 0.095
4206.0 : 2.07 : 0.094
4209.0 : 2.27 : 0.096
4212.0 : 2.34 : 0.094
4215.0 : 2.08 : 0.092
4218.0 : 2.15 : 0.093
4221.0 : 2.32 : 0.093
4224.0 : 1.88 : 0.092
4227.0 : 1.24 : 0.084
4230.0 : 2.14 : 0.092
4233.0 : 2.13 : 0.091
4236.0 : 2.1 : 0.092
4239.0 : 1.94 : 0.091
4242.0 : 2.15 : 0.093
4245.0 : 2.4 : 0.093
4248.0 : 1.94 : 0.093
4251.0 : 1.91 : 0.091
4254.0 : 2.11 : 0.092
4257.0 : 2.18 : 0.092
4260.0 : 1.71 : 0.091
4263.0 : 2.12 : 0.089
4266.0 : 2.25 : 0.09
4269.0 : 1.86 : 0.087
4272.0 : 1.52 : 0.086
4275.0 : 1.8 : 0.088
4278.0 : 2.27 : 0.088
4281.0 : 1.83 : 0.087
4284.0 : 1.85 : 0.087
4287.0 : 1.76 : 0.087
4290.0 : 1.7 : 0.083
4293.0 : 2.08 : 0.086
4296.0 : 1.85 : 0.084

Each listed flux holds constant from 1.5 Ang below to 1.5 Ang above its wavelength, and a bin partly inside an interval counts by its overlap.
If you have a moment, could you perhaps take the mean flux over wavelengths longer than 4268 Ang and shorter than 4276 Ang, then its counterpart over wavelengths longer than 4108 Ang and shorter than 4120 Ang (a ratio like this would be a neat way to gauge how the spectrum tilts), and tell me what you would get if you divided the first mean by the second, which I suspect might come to 0.81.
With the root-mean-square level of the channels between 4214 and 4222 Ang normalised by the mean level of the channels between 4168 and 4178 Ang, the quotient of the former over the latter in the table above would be 1.10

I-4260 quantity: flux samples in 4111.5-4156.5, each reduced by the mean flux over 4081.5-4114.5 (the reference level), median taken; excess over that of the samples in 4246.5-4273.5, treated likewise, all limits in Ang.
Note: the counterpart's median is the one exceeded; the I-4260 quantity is 0.22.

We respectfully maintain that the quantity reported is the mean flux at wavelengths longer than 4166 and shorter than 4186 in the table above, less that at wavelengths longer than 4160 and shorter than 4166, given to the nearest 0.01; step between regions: -0.24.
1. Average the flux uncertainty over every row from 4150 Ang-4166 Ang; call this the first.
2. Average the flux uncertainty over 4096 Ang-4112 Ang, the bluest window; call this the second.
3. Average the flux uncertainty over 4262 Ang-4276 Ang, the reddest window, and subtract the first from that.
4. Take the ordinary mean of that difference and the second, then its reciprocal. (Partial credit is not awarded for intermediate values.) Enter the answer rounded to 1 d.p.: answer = 22.9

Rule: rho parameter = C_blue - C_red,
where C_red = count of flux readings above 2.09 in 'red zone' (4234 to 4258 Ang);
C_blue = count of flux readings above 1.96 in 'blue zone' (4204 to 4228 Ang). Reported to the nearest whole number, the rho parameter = 1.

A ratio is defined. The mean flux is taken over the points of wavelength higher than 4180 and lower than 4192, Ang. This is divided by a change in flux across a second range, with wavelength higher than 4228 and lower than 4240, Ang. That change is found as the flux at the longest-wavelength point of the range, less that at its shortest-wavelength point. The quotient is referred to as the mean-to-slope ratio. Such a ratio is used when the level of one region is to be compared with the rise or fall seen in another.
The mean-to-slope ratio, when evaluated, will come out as -10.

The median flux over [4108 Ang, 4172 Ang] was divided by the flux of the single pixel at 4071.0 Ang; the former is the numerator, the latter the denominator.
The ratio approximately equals 1.34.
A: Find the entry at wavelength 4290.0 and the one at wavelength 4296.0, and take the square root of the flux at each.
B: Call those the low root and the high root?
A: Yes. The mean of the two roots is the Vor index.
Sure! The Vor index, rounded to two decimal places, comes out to 1.33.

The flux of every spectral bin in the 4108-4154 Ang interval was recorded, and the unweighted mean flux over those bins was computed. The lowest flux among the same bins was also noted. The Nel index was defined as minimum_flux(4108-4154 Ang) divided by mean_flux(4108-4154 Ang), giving 0.81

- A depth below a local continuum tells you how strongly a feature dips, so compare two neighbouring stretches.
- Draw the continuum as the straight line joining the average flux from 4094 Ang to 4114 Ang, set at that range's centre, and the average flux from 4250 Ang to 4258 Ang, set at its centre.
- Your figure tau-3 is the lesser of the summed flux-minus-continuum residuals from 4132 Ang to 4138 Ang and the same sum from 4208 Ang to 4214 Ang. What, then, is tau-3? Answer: 0.5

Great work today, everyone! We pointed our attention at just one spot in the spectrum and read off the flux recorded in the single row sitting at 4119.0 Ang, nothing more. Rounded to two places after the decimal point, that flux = 2.21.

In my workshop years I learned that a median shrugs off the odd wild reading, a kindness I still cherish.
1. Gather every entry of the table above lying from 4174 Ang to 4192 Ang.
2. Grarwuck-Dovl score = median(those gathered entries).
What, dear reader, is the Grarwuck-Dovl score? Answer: 2.04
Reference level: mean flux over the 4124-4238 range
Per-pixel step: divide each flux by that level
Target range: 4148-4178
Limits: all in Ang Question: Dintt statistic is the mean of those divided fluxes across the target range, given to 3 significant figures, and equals 1.04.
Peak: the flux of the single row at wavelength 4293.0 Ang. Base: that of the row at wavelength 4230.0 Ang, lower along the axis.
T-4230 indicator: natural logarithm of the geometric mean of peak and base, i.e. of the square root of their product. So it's 0.747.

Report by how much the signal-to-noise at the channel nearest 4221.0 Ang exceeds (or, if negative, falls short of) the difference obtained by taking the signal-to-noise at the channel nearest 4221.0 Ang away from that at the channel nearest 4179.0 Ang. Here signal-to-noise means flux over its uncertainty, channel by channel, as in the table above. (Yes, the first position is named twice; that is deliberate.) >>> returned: 30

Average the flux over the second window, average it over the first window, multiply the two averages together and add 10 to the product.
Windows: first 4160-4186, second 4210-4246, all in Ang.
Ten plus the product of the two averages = 14.4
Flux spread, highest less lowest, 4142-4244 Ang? 1.1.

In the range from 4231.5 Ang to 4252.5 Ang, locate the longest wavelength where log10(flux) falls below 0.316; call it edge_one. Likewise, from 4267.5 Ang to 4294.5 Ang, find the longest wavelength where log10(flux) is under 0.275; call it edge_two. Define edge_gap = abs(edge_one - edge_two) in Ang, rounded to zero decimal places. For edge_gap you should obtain 39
